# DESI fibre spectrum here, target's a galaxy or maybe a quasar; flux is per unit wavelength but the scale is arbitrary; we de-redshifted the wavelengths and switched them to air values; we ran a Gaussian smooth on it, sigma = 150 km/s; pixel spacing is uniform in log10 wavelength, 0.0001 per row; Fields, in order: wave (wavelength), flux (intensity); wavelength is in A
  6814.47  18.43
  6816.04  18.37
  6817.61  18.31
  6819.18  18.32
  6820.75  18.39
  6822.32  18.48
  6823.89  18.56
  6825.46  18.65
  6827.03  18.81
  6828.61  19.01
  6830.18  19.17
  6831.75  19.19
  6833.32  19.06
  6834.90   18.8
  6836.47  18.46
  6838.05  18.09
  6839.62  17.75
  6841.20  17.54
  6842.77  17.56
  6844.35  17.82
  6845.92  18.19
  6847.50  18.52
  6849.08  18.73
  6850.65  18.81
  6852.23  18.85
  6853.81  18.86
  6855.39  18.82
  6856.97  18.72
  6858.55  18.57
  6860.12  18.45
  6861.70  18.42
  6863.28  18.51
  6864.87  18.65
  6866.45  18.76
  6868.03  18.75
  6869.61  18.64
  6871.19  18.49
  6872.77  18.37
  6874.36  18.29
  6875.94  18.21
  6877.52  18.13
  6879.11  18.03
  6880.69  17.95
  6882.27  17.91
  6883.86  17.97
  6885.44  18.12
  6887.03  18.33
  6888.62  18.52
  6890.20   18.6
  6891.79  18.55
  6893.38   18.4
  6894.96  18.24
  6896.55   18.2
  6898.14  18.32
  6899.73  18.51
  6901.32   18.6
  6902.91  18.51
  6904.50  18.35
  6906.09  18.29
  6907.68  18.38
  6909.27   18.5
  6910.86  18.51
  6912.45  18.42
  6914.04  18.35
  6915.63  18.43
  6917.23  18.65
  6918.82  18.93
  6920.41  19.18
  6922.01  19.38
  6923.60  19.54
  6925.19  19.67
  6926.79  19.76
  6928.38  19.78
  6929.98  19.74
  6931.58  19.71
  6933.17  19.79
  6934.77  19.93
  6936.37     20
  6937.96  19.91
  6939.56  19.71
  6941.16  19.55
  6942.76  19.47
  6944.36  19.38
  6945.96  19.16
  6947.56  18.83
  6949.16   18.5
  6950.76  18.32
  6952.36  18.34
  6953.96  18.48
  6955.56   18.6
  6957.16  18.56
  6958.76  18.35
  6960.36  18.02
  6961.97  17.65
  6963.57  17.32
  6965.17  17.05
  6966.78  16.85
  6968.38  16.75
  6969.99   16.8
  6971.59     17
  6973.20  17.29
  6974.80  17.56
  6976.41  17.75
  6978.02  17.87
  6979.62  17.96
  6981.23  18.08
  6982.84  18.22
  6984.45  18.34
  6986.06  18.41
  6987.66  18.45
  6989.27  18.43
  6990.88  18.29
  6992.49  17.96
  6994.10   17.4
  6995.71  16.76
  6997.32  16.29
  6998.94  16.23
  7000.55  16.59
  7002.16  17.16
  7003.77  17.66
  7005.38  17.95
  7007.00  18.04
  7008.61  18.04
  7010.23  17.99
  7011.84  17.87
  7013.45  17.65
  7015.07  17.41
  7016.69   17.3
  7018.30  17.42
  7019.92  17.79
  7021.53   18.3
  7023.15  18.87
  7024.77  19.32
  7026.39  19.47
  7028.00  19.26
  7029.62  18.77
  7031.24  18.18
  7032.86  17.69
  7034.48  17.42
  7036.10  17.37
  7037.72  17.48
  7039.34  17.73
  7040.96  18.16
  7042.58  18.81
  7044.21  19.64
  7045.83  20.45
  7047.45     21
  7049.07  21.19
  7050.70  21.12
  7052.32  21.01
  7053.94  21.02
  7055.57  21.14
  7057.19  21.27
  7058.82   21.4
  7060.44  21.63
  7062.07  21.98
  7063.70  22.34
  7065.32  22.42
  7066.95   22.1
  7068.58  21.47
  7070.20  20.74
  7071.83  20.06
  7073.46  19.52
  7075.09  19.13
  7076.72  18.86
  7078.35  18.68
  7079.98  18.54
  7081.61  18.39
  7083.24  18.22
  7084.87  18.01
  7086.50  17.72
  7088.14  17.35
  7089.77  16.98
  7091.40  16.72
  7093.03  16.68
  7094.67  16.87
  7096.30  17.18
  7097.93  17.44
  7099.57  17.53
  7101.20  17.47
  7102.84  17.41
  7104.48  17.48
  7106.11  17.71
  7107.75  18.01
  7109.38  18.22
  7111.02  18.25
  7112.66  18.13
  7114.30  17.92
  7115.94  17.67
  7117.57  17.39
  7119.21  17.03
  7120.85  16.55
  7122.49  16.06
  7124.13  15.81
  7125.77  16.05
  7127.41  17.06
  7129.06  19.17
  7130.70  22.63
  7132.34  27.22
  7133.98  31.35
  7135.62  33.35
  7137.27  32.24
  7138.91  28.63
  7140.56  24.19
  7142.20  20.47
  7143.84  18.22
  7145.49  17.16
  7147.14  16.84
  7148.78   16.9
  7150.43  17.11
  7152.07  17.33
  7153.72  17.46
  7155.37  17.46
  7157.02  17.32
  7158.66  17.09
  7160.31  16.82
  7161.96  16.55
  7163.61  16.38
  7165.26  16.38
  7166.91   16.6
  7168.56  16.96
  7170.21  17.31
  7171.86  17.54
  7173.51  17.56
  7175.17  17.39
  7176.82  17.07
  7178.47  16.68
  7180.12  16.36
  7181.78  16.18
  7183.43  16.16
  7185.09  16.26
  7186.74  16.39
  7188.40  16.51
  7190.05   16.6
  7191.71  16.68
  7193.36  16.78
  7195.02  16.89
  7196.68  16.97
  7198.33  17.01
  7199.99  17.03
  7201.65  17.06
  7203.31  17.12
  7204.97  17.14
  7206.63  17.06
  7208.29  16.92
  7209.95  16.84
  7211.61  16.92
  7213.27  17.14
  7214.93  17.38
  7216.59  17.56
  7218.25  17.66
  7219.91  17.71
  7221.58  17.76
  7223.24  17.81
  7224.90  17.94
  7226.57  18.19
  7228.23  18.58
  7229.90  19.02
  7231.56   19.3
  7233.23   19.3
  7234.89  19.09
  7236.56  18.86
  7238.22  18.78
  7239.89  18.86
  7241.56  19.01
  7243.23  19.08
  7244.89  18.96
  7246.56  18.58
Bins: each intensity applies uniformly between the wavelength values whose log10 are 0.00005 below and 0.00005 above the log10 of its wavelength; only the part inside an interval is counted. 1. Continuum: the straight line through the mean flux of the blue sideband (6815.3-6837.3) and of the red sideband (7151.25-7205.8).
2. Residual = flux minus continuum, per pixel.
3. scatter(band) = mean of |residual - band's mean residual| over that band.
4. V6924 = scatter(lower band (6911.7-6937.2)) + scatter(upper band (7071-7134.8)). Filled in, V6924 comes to 2.1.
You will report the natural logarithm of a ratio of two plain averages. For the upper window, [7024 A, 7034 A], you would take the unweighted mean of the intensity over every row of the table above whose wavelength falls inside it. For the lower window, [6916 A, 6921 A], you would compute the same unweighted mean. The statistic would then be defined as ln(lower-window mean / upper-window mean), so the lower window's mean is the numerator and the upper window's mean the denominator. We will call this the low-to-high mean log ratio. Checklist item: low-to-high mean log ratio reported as 0.01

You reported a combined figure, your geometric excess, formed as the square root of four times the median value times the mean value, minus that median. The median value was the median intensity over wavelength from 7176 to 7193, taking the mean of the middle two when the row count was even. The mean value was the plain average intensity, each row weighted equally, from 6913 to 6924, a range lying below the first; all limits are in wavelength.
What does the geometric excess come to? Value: 18.8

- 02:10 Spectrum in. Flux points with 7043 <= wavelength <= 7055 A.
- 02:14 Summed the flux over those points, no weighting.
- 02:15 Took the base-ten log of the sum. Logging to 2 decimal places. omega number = 2.16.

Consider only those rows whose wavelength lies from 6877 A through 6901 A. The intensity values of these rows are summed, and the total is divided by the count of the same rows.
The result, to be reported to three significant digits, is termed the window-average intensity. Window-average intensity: 18.3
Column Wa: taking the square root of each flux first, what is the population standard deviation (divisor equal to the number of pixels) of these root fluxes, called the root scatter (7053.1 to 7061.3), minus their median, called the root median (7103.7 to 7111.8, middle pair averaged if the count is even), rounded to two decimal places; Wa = -4.22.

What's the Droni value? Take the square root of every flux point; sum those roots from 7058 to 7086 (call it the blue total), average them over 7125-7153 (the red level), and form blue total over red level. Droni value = 16.4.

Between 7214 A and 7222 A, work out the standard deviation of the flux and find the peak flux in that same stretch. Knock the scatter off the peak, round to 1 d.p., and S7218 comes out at 17.6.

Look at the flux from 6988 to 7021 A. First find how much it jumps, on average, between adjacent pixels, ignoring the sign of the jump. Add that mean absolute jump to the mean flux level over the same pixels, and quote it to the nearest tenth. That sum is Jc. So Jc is 17.8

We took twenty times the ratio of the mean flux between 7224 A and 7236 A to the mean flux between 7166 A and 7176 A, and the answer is 21.8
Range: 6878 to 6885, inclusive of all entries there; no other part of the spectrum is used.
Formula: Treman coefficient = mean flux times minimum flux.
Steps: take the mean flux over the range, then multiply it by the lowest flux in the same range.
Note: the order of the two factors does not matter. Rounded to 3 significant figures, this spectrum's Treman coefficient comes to 322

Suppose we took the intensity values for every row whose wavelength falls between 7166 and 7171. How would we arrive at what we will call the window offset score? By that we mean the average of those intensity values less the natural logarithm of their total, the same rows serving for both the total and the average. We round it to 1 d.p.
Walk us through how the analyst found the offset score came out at 13.0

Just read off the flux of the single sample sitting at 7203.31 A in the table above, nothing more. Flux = 17.12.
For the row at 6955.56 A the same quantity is 18.6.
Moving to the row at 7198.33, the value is 17.01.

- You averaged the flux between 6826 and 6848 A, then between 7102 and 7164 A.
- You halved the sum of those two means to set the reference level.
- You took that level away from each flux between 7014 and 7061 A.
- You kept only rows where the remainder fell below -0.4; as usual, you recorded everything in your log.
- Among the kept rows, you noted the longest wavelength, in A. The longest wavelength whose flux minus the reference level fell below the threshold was 7040.96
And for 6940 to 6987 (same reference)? 6986.06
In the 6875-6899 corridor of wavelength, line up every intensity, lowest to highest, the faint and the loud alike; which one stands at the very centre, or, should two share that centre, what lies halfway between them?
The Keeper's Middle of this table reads 18.2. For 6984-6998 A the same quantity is 18.3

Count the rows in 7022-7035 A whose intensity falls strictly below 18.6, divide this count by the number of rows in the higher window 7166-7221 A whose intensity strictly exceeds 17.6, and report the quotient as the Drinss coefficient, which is 1.5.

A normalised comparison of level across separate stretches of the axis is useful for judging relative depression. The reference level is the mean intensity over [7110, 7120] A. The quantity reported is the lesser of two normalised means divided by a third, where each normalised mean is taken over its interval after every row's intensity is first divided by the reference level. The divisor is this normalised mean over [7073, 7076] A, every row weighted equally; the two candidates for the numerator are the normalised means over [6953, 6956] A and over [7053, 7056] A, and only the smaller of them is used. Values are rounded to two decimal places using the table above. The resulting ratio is 0.96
